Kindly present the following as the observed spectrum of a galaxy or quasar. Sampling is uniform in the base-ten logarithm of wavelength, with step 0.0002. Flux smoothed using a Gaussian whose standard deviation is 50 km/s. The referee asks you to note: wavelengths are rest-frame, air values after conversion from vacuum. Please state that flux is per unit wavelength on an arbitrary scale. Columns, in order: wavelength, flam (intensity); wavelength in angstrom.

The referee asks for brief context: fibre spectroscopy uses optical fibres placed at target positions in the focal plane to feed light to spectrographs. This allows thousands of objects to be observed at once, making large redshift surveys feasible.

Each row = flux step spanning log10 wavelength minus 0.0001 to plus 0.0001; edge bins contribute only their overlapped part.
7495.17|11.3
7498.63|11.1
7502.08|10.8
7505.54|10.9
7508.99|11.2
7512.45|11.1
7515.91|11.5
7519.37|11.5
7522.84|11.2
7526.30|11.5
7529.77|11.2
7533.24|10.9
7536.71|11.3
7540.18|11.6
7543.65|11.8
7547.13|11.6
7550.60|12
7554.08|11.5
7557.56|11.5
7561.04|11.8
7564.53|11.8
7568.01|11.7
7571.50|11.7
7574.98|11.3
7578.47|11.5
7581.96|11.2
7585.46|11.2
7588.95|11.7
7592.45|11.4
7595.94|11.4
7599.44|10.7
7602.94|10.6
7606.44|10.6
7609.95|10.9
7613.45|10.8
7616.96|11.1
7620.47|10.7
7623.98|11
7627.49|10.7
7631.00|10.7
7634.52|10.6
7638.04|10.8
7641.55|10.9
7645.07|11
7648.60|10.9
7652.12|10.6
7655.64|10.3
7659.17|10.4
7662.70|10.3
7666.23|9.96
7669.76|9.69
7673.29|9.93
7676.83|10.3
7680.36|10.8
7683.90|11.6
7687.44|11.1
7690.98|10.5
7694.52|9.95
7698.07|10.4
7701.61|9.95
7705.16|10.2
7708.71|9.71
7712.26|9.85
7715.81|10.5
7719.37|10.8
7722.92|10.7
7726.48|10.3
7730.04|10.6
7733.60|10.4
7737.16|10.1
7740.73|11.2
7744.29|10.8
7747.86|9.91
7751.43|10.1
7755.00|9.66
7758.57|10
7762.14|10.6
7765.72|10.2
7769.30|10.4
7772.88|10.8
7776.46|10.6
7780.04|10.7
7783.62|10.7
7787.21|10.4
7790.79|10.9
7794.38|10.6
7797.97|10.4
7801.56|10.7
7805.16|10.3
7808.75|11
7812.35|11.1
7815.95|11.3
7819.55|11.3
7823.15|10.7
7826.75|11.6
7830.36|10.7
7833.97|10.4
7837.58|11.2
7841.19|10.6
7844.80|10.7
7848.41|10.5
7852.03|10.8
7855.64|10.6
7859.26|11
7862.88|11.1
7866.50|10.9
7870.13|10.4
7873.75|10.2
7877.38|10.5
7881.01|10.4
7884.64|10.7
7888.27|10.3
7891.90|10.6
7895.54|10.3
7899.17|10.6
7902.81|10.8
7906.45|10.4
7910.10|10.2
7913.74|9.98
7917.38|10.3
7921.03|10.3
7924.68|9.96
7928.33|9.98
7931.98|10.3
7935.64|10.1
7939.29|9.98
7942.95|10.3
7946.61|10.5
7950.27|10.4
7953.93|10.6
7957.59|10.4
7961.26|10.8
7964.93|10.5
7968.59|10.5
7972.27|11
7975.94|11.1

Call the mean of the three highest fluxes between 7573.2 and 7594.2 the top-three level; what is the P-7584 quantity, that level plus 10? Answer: 21.5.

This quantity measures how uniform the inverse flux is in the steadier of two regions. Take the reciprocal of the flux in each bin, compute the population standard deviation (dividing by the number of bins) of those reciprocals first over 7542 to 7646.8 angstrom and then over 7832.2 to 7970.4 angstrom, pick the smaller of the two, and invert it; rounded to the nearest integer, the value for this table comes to 370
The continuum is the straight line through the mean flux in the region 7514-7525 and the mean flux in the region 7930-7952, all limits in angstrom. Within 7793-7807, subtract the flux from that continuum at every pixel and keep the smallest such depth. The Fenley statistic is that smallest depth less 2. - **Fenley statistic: -2.1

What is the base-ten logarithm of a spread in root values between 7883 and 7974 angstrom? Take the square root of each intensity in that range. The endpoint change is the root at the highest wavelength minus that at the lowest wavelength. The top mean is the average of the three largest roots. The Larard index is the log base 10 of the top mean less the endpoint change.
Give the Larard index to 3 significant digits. 0.512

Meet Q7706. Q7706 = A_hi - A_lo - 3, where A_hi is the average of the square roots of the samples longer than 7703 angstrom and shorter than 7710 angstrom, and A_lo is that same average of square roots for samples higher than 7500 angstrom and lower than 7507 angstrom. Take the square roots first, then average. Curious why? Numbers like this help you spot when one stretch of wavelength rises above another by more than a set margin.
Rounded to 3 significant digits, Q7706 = -3.14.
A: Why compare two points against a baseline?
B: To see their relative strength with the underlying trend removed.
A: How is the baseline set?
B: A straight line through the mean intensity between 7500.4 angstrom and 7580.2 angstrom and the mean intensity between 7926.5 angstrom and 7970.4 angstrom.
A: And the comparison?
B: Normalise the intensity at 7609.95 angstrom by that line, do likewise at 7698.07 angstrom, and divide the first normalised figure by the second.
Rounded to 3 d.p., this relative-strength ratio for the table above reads 1.027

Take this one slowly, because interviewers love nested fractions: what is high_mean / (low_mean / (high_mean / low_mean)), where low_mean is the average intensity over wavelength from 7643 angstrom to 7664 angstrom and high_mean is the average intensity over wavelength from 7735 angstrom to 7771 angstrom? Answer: 0.95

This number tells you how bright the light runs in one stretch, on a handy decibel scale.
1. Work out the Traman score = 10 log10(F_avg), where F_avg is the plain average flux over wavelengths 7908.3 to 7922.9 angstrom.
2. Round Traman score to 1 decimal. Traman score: 10.1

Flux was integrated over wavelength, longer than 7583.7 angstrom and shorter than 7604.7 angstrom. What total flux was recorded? 234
